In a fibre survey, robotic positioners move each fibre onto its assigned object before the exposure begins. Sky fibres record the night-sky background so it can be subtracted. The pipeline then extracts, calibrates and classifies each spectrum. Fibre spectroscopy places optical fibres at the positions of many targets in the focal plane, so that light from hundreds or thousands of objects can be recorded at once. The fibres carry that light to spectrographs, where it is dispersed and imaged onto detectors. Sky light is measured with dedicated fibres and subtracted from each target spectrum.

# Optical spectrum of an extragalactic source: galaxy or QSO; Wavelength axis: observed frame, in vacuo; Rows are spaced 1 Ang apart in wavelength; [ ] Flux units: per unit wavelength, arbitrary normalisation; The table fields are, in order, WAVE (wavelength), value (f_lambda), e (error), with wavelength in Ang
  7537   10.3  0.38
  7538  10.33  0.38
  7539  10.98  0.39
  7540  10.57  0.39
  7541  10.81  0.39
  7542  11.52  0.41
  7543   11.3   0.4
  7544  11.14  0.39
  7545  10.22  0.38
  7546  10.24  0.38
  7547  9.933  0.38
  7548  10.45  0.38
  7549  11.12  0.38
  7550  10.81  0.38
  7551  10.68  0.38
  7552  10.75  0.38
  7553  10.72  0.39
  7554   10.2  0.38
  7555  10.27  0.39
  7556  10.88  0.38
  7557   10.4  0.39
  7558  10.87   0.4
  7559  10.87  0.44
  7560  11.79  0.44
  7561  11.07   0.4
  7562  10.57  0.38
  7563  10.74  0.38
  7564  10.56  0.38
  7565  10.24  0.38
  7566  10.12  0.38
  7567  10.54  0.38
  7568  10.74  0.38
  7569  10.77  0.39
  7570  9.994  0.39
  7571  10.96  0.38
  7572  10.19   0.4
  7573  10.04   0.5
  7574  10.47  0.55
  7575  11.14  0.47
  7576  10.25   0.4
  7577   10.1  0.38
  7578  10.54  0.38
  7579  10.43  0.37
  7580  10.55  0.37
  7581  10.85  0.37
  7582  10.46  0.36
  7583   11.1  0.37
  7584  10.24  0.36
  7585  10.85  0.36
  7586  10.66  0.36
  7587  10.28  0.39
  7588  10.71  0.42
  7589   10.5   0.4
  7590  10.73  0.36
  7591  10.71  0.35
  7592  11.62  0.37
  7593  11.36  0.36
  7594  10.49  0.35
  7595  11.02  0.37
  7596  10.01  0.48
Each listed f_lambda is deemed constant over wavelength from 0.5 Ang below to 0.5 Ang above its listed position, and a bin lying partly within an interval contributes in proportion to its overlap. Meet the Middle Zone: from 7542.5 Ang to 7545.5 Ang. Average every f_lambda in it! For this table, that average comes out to 10.9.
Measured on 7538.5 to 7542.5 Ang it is 11.0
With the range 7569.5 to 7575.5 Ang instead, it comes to 10.5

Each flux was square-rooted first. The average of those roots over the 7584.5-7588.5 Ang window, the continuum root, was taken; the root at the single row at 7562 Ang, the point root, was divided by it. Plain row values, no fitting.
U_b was 1.00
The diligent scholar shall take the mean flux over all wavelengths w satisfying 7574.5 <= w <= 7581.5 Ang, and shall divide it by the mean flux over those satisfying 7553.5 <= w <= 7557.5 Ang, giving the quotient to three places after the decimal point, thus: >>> 1.011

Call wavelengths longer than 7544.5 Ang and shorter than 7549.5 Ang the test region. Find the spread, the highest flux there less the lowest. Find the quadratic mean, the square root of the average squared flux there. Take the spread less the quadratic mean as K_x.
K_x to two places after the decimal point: -9.21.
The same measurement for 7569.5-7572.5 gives -9.42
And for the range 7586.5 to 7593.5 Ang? -9.51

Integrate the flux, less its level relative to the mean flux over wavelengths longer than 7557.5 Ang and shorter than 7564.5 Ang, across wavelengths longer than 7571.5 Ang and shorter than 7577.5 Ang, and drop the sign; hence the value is 3.36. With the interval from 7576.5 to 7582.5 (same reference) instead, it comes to 2.62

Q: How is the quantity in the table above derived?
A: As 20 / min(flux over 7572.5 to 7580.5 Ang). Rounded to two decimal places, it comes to 1.99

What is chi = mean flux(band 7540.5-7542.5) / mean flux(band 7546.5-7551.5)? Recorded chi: 1.05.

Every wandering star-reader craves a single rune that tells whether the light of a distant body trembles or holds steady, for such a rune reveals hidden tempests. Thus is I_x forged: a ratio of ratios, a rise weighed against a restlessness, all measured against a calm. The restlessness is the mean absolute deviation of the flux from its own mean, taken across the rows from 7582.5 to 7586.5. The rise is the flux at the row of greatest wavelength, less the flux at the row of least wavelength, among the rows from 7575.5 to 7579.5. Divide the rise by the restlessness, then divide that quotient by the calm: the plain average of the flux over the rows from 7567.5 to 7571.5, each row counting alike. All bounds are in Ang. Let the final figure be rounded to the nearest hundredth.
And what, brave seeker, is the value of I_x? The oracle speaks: 0.06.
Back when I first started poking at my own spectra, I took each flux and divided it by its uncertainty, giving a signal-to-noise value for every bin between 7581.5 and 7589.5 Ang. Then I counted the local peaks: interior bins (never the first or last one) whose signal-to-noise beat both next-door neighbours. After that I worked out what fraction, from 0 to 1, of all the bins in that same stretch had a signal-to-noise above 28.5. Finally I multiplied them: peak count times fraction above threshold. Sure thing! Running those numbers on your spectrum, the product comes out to 1.0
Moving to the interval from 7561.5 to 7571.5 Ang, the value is 0.2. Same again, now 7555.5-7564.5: 0.2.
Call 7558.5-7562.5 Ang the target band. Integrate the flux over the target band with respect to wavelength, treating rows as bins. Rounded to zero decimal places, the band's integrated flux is 44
